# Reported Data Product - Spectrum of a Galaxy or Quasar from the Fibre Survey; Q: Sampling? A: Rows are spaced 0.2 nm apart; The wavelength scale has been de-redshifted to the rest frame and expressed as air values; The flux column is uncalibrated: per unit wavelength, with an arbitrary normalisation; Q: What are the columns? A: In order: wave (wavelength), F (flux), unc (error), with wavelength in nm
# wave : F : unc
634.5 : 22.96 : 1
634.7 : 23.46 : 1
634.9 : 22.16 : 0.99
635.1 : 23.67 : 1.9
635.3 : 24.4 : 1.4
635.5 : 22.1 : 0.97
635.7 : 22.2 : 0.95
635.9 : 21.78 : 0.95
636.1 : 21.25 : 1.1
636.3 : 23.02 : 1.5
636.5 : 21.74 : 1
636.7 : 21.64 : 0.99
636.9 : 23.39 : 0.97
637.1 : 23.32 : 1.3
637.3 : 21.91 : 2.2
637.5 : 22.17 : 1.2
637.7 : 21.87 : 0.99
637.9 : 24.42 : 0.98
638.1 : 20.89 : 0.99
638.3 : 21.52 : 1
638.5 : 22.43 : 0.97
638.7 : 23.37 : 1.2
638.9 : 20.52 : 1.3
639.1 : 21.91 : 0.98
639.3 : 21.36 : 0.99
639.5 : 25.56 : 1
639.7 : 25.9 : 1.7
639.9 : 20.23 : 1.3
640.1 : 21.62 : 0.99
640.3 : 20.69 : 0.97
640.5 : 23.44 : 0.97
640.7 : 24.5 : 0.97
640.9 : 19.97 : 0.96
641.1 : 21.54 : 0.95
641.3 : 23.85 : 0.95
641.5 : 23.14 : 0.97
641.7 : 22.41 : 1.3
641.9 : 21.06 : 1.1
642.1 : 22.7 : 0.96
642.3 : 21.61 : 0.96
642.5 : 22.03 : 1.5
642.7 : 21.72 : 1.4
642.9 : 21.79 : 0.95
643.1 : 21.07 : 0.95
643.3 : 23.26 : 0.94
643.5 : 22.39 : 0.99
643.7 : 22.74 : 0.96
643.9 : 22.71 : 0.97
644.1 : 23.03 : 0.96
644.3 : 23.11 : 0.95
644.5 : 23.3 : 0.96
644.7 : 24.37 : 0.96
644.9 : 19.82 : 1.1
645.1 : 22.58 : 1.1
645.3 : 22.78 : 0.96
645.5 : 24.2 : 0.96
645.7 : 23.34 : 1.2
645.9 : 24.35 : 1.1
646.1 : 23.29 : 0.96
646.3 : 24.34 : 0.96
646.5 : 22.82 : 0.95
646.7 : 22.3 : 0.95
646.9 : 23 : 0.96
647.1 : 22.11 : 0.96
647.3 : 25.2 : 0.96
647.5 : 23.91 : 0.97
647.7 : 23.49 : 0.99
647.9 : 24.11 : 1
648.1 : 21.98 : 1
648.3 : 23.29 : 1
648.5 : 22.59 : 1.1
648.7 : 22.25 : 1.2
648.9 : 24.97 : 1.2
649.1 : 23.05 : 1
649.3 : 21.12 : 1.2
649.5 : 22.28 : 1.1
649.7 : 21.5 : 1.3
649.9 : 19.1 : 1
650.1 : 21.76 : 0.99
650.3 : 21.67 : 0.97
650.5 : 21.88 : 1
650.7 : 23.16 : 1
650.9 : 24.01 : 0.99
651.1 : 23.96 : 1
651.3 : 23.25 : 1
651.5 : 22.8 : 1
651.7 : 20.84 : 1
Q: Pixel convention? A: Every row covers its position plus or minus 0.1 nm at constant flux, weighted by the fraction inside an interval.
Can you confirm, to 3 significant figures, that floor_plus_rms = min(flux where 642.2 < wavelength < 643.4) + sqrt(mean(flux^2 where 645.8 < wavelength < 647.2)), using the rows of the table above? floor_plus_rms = 44.3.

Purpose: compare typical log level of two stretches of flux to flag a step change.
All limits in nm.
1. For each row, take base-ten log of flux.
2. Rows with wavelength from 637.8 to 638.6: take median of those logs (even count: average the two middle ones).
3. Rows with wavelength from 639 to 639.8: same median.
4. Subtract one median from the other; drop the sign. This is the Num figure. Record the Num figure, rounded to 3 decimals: 0.032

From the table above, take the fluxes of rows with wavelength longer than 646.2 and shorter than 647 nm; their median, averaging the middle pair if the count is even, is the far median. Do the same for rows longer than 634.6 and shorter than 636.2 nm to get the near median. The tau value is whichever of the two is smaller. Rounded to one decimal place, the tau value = 22.2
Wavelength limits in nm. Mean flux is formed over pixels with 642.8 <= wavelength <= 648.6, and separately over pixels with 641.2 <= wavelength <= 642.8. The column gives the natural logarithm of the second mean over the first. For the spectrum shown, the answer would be -0.031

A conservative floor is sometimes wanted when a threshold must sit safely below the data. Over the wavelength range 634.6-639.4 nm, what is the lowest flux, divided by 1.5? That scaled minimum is 13.7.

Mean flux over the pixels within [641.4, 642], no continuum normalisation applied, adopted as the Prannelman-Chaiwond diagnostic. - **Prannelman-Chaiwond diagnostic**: 22.2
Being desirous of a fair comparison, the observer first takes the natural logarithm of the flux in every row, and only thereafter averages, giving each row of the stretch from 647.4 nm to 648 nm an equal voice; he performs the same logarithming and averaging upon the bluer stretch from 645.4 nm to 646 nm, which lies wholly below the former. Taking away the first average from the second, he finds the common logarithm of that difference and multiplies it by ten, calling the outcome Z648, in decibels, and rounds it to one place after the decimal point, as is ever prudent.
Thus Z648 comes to -22.9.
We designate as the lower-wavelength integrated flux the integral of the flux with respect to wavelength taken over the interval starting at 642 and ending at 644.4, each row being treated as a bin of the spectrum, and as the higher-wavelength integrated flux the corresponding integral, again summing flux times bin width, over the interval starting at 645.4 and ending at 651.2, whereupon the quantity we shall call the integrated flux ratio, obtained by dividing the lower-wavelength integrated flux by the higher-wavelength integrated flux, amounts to 0.4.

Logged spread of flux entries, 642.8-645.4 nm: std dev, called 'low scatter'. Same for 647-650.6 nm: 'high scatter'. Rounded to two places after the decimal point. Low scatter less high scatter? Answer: -0.34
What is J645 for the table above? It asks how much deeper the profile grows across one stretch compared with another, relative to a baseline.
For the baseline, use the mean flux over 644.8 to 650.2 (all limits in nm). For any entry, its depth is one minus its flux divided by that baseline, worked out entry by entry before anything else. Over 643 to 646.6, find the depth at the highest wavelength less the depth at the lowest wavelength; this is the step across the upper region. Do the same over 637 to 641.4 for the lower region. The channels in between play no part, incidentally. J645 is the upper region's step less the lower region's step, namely -0.05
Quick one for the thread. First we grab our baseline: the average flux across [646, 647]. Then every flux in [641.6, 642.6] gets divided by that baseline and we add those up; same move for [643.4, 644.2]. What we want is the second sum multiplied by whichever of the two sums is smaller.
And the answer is 15.4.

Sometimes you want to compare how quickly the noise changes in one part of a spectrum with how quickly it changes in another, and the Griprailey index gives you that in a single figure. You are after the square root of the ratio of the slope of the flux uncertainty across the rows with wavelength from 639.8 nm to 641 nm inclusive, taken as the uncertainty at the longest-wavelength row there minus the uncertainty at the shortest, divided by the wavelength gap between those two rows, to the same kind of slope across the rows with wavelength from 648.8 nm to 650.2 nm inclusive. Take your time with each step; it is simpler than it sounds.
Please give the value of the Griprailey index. 1.4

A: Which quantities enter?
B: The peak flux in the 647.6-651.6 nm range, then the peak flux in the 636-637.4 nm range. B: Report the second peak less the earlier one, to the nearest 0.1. -1.6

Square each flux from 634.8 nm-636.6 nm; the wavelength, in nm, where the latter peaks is 635.3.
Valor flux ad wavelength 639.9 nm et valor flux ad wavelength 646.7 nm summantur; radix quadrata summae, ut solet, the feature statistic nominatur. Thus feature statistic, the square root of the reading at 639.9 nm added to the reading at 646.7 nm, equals 6.52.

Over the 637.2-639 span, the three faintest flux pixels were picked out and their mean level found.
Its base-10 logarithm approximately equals 1.32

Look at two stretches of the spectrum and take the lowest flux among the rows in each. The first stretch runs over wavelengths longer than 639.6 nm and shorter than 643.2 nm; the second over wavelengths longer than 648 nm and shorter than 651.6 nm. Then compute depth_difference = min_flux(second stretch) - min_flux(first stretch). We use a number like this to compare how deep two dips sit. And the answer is -0.87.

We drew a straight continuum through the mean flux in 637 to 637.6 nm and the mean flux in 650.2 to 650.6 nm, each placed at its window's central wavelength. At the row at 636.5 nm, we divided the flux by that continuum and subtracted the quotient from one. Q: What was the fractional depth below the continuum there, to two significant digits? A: 0.034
